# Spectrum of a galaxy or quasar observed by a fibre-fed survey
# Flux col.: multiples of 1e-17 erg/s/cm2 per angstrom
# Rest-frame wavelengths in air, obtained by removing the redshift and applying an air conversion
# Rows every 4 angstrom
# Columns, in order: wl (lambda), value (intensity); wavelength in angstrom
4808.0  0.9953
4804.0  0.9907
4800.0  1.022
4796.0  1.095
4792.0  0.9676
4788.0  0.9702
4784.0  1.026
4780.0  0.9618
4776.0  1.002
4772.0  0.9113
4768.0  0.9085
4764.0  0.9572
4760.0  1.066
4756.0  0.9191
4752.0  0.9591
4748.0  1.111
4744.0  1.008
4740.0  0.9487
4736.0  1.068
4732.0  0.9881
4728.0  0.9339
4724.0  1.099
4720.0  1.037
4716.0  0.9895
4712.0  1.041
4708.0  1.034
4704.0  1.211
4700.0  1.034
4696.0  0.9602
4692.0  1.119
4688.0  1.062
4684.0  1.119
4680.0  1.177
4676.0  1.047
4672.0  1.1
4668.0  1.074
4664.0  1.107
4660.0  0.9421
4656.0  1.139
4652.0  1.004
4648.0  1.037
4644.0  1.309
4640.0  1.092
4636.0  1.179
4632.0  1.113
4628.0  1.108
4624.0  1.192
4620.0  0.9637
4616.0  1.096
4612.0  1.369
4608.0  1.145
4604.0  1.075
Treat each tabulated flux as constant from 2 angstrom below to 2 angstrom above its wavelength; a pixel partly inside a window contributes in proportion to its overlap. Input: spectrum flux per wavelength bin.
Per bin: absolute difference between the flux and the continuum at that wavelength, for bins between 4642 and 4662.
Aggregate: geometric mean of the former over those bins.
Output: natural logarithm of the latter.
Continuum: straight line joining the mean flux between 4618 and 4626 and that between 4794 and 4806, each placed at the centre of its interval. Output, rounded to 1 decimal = -2.4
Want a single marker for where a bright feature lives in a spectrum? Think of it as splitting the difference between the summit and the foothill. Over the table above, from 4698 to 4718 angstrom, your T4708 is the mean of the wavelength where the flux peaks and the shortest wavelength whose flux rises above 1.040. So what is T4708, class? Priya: 4704 angstrom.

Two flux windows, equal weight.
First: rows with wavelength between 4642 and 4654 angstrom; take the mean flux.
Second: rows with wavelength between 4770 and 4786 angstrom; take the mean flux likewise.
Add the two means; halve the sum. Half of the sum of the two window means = 1.05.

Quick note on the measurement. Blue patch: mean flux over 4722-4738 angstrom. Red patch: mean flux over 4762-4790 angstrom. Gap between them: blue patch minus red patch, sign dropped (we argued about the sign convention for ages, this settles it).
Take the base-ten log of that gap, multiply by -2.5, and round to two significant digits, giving 3.1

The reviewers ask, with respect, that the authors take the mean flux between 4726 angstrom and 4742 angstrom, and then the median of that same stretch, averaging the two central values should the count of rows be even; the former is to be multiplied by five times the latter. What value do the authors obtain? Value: 4.77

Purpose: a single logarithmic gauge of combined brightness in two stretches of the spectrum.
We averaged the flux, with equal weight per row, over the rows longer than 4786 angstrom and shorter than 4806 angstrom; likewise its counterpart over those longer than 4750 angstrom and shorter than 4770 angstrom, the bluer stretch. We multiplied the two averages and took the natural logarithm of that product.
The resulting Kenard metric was -0.030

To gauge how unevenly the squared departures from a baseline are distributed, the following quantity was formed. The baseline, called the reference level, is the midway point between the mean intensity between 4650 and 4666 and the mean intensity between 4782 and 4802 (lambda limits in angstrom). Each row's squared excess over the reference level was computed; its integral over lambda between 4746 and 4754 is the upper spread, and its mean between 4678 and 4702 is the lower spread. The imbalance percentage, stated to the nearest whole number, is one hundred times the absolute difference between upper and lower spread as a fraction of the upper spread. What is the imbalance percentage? 85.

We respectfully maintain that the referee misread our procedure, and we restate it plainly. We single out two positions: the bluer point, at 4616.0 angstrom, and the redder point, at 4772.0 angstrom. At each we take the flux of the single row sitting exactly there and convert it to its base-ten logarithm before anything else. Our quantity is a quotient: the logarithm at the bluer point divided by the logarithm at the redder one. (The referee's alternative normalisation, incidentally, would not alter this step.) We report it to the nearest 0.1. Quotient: -1.0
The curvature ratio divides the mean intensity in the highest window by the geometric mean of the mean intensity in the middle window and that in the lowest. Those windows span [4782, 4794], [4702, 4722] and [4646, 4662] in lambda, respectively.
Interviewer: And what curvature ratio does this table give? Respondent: 0.94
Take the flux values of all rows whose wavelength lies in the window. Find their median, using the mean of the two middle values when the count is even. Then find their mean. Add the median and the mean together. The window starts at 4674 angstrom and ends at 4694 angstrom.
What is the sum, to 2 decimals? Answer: 2.22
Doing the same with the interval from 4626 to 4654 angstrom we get 2.23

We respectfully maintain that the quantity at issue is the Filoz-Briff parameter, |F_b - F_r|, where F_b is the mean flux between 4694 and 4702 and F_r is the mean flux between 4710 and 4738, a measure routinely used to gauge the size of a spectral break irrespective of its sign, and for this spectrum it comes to 0.025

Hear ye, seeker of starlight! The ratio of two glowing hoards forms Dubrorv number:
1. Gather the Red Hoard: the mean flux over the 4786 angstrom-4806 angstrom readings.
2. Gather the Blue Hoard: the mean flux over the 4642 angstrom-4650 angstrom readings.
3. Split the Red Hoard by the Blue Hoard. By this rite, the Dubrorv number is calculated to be 0.86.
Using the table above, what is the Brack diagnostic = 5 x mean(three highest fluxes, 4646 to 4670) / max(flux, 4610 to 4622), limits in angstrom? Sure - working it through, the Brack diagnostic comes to 4.0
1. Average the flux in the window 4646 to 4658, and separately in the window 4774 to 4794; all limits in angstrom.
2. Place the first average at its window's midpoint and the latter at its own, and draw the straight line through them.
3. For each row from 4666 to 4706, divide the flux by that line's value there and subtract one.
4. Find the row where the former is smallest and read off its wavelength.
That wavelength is 4696.0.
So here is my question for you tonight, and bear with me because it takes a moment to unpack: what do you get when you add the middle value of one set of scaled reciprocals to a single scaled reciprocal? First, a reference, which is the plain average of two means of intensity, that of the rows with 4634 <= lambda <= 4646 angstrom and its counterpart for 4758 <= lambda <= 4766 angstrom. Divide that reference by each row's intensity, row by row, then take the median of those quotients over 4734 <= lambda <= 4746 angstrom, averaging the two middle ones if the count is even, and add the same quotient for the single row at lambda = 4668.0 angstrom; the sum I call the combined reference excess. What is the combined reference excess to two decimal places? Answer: 2.12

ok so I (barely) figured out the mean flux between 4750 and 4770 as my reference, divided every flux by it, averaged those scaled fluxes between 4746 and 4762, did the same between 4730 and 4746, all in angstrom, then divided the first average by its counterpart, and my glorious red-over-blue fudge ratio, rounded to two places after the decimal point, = 1.01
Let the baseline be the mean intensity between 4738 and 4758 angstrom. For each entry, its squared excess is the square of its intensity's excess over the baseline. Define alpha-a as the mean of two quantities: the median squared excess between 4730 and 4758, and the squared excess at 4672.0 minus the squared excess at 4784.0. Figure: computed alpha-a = 0.0063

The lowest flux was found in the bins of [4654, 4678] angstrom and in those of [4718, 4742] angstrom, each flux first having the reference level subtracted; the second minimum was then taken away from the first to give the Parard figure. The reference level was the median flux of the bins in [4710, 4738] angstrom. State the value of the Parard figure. 0.008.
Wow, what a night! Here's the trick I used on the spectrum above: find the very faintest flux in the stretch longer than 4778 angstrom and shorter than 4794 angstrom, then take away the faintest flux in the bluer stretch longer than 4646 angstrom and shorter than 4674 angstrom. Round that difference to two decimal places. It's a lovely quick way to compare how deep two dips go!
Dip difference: 0.02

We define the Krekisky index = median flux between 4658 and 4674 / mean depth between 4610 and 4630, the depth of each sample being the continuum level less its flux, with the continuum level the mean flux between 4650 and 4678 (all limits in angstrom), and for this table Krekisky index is -13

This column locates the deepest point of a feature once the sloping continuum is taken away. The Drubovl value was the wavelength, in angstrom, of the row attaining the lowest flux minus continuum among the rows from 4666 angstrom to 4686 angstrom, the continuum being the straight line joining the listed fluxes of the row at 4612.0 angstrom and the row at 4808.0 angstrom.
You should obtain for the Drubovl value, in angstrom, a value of 4676.0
